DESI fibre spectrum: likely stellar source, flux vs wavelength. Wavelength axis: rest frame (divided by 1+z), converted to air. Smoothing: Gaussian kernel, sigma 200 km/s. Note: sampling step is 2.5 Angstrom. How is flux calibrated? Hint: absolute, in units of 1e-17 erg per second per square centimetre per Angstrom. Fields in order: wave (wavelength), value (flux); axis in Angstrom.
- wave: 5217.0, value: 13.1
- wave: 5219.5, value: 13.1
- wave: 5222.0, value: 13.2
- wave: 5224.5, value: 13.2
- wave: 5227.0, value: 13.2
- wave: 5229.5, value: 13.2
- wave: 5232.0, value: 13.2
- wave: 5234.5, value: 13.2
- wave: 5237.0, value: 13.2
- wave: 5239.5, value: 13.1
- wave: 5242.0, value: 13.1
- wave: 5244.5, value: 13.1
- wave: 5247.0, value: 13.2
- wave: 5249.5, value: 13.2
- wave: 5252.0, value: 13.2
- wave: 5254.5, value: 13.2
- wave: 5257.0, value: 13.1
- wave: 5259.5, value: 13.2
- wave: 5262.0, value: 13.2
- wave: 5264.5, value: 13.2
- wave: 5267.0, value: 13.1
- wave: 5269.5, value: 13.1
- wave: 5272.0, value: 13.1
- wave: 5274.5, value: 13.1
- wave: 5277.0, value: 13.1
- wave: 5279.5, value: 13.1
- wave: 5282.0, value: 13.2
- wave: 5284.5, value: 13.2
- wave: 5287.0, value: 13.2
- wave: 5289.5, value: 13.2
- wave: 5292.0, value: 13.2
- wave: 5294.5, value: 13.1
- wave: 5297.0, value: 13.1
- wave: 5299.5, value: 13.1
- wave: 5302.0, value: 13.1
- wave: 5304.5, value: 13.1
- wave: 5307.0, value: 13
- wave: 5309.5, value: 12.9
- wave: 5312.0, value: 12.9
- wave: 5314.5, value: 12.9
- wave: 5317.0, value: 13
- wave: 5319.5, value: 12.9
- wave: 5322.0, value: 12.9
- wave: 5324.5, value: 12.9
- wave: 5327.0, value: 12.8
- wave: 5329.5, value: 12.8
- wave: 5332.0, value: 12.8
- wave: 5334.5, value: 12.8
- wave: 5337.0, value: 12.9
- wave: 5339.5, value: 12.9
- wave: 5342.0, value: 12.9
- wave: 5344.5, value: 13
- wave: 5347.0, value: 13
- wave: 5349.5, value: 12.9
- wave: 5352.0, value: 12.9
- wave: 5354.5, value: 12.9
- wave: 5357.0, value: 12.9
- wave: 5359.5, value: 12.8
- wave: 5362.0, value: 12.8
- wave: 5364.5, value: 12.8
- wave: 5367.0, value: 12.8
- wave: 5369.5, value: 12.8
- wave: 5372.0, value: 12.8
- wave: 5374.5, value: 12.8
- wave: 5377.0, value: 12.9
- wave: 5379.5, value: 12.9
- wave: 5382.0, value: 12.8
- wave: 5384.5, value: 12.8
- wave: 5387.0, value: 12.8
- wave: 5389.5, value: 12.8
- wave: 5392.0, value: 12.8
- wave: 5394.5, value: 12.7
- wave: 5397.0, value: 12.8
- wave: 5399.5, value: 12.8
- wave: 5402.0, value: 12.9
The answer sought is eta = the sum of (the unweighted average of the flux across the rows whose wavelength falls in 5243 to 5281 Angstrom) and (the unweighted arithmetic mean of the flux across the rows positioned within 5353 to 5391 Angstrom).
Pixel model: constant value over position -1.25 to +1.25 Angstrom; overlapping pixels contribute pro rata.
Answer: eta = 26.0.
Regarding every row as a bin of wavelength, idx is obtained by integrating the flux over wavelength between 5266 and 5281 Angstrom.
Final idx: 197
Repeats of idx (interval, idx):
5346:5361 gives 193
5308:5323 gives 194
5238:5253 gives 197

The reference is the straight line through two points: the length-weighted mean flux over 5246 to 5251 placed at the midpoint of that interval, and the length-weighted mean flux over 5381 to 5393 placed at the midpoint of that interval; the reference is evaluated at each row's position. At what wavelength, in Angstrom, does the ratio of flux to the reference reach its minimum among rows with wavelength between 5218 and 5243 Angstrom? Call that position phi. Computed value 5219.5 Angstrom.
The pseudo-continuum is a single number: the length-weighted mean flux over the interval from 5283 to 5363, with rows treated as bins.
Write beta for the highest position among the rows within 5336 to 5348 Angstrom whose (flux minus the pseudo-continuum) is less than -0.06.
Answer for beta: 5342.0 Angstrom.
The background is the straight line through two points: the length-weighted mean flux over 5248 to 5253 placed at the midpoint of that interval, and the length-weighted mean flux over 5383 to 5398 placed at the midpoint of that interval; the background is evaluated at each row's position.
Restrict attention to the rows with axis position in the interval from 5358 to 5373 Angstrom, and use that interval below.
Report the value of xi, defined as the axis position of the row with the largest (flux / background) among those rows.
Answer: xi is 5372.0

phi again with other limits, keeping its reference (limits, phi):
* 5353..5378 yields 5359.5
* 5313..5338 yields 5327.0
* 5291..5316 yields 5309.5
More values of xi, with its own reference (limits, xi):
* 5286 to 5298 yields 5292.0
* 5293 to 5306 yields 5304.5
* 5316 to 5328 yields 5317.0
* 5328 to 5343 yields 5342.0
